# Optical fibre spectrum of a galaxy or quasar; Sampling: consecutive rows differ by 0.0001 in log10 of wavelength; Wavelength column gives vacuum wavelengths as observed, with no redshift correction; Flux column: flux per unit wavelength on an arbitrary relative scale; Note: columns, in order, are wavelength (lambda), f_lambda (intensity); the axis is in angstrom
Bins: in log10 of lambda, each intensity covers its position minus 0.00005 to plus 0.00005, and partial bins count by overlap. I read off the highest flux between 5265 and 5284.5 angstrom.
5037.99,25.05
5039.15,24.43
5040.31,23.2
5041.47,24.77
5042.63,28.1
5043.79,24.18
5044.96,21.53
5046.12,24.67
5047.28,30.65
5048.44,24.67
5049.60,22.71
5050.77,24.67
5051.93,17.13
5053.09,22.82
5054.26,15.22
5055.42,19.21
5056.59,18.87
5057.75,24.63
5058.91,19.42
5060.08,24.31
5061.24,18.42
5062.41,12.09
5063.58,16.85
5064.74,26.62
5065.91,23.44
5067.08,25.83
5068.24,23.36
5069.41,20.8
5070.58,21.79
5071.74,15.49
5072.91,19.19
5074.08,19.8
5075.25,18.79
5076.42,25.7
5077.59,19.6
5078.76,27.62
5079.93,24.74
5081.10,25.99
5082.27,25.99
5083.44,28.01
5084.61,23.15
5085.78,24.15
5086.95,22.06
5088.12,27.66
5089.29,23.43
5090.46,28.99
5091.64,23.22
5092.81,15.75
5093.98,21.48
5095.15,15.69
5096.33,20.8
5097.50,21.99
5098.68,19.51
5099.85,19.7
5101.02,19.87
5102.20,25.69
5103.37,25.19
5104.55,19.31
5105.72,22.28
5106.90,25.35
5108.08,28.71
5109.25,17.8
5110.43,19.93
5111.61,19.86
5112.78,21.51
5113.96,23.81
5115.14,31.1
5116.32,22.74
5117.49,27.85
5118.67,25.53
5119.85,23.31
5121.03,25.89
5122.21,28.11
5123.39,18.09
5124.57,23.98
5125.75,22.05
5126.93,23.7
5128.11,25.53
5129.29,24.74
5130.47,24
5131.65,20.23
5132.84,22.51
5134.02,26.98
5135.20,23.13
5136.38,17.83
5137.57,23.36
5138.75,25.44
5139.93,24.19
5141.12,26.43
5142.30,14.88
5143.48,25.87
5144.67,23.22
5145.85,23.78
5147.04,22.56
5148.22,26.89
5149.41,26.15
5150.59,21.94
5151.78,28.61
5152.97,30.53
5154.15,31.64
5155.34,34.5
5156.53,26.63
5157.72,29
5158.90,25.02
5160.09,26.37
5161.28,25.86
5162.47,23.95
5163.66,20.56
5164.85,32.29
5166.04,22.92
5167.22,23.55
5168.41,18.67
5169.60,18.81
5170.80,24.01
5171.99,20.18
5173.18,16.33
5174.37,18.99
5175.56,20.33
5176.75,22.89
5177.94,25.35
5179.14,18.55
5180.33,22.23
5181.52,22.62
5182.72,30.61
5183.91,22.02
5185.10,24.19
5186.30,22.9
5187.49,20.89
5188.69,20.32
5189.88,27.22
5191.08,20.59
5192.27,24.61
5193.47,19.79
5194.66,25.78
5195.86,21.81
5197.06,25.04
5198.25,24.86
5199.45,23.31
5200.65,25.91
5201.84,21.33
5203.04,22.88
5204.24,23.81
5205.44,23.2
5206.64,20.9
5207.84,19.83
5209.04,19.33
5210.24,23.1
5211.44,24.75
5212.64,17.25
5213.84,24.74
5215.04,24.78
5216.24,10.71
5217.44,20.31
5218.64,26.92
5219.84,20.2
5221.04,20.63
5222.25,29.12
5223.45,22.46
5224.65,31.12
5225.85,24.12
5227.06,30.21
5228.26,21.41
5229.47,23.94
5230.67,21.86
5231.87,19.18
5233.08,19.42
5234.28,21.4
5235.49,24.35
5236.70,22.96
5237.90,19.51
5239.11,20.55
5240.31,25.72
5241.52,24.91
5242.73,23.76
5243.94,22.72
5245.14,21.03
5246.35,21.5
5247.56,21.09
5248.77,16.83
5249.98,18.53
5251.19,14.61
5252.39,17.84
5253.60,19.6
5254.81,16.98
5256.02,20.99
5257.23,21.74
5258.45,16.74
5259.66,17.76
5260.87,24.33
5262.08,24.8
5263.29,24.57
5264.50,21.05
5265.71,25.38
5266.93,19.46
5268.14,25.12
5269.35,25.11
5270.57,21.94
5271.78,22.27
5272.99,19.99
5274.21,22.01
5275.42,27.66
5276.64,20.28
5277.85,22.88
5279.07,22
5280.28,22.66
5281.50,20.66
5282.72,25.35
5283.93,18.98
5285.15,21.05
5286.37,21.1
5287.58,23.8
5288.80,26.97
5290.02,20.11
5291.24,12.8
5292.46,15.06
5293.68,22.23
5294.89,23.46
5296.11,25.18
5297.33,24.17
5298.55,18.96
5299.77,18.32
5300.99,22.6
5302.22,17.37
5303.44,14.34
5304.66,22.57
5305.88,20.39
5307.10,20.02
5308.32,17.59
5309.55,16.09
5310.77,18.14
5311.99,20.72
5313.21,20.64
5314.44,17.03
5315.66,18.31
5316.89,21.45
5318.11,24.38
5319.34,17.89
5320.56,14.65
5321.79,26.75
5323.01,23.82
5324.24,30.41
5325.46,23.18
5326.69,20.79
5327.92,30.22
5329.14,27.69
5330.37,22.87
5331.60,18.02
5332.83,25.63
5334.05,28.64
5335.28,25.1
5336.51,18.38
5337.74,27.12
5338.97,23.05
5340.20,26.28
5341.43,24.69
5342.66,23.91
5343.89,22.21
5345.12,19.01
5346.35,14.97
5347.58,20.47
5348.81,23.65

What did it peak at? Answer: 27.66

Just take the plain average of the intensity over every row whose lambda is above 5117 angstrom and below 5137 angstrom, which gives 23.7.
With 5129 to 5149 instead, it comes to 23.3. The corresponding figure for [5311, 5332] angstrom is 22.3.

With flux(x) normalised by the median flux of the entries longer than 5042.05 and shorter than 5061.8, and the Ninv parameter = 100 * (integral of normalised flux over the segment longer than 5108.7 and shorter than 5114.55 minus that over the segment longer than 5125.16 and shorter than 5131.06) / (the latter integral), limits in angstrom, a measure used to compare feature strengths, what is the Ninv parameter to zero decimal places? -15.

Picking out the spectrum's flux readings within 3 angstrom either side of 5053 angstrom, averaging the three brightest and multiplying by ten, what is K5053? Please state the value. 222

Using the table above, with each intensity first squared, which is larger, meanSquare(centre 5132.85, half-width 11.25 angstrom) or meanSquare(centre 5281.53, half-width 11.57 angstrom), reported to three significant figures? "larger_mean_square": 550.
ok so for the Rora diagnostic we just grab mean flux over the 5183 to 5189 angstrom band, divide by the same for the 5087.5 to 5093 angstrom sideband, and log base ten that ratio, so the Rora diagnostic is -0.03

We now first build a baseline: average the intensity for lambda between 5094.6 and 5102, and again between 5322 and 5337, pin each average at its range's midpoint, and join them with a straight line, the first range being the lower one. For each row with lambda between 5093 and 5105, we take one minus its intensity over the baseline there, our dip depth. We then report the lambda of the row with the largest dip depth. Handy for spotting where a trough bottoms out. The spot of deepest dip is 5095.15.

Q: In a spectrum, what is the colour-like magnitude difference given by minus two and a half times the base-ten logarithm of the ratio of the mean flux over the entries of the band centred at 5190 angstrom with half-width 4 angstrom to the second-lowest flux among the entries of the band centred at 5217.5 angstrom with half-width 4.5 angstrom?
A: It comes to -0.11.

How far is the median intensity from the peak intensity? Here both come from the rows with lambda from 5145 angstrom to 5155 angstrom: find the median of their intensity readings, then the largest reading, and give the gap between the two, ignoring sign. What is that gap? 5.1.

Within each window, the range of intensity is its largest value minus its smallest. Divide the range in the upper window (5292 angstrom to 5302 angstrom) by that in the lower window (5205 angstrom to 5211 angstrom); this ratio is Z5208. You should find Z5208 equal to 2.6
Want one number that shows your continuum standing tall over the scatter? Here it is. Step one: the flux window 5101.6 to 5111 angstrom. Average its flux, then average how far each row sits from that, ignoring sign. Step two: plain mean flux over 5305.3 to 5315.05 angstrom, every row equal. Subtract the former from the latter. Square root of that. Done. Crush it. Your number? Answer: 3.95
